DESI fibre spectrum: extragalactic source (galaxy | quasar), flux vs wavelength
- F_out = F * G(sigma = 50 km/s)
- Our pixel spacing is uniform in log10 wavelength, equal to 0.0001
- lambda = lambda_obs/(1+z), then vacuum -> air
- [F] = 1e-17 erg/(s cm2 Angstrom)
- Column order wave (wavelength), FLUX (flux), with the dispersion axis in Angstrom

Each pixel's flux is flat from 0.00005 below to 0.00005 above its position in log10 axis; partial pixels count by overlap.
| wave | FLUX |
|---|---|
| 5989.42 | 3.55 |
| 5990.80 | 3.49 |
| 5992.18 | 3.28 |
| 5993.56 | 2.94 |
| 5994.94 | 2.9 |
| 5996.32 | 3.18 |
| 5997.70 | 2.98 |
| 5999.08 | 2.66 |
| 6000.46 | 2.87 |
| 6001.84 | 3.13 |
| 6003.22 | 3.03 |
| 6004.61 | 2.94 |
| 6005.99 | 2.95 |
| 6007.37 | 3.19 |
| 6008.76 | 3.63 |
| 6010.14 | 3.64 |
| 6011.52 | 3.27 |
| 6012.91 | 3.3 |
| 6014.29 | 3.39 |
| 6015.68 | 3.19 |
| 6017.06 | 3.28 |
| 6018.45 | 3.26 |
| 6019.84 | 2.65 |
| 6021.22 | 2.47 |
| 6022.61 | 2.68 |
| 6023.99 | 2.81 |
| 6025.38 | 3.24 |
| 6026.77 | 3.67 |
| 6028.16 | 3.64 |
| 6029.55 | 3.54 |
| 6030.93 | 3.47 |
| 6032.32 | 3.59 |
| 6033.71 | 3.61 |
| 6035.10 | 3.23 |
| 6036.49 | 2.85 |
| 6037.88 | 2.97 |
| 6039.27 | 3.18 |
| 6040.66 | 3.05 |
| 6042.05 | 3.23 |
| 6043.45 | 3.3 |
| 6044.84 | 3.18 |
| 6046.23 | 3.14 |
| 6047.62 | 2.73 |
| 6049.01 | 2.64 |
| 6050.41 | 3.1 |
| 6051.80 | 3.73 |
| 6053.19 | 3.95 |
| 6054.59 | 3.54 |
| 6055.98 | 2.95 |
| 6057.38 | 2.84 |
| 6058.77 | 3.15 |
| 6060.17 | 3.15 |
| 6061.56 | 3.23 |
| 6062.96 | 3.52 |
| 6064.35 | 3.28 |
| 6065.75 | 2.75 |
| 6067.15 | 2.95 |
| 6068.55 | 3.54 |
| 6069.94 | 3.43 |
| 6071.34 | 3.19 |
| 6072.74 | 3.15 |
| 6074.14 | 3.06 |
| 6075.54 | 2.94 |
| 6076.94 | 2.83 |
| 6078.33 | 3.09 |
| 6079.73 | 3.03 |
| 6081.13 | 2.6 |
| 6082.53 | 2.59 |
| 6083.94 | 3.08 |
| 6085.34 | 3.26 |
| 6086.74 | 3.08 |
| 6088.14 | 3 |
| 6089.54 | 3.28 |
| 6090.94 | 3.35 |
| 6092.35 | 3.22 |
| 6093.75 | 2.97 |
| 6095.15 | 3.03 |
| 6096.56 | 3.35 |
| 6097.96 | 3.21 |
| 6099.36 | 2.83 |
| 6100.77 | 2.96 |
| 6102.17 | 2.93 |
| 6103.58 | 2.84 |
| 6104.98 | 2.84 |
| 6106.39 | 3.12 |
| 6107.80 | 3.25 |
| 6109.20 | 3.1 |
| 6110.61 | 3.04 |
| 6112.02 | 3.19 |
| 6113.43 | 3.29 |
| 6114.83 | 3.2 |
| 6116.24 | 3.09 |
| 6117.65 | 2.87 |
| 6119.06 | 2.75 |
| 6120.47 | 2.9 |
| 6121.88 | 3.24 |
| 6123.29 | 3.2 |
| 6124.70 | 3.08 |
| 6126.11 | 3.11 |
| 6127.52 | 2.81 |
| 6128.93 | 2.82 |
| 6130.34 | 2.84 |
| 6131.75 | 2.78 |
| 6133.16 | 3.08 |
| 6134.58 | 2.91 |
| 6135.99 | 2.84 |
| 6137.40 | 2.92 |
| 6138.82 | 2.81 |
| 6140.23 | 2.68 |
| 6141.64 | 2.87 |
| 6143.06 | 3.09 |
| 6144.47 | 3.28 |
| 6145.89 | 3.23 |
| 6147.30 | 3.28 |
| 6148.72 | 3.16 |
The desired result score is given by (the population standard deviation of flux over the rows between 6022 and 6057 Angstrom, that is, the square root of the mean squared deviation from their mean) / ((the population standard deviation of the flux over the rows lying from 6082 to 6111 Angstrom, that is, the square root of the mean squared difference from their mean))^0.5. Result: 0.81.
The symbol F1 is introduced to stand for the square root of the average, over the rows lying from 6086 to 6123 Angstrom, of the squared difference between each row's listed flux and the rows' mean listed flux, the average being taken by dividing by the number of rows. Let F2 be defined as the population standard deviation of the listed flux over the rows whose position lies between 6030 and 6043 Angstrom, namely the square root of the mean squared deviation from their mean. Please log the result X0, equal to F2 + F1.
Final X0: 0.43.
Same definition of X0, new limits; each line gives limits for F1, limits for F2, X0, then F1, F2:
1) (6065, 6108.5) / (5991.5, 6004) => 0.40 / 0.22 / 0.175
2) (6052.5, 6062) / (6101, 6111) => 0.49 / 0.35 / 0.143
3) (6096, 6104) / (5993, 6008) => 0.34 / 0.19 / 0.146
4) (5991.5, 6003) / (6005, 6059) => 0.53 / 0.18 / 0.343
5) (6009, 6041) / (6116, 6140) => 0.49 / 0.34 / 0.151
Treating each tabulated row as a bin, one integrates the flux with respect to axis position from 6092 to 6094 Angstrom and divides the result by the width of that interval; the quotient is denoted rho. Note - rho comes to 3.11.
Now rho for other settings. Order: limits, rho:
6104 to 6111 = 3.06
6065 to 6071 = 3.17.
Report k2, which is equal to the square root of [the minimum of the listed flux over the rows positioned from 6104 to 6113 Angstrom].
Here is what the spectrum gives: 1.69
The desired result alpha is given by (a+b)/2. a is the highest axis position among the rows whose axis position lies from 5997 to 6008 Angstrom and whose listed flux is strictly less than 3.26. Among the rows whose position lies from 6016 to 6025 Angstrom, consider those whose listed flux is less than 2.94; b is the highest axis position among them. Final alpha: 6015.7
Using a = 6007.37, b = 6023.99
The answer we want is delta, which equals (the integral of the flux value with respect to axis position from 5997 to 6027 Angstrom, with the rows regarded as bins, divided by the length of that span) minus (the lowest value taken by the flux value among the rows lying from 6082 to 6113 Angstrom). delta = 0.50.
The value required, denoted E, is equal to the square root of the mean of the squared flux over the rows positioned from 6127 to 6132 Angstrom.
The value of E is 2.81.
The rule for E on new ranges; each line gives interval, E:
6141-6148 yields 3.15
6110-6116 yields 3.18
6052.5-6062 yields 3.28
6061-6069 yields 3.22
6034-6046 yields 3.13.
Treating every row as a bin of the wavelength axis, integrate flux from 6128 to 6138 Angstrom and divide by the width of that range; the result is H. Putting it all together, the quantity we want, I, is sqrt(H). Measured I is 1.70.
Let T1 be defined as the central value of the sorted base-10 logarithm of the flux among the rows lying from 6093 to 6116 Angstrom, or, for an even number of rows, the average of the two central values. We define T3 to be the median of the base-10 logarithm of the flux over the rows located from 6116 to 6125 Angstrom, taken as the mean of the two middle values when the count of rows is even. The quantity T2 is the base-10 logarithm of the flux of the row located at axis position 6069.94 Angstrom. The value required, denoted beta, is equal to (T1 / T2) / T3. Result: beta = 1.86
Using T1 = 0.487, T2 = 0.535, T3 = 0.489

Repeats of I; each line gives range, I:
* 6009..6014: 1.85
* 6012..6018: 1.81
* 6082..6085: 1.70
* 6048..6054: 1.82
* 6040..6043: 1.77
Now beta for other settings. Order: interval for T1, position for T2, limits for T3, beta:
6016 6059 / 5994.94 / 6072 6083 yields 2.29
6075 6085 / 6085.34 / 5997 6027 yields 1.83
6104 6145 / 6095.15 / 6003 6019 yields 1.95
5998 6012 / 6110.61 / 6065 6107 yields 2.09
